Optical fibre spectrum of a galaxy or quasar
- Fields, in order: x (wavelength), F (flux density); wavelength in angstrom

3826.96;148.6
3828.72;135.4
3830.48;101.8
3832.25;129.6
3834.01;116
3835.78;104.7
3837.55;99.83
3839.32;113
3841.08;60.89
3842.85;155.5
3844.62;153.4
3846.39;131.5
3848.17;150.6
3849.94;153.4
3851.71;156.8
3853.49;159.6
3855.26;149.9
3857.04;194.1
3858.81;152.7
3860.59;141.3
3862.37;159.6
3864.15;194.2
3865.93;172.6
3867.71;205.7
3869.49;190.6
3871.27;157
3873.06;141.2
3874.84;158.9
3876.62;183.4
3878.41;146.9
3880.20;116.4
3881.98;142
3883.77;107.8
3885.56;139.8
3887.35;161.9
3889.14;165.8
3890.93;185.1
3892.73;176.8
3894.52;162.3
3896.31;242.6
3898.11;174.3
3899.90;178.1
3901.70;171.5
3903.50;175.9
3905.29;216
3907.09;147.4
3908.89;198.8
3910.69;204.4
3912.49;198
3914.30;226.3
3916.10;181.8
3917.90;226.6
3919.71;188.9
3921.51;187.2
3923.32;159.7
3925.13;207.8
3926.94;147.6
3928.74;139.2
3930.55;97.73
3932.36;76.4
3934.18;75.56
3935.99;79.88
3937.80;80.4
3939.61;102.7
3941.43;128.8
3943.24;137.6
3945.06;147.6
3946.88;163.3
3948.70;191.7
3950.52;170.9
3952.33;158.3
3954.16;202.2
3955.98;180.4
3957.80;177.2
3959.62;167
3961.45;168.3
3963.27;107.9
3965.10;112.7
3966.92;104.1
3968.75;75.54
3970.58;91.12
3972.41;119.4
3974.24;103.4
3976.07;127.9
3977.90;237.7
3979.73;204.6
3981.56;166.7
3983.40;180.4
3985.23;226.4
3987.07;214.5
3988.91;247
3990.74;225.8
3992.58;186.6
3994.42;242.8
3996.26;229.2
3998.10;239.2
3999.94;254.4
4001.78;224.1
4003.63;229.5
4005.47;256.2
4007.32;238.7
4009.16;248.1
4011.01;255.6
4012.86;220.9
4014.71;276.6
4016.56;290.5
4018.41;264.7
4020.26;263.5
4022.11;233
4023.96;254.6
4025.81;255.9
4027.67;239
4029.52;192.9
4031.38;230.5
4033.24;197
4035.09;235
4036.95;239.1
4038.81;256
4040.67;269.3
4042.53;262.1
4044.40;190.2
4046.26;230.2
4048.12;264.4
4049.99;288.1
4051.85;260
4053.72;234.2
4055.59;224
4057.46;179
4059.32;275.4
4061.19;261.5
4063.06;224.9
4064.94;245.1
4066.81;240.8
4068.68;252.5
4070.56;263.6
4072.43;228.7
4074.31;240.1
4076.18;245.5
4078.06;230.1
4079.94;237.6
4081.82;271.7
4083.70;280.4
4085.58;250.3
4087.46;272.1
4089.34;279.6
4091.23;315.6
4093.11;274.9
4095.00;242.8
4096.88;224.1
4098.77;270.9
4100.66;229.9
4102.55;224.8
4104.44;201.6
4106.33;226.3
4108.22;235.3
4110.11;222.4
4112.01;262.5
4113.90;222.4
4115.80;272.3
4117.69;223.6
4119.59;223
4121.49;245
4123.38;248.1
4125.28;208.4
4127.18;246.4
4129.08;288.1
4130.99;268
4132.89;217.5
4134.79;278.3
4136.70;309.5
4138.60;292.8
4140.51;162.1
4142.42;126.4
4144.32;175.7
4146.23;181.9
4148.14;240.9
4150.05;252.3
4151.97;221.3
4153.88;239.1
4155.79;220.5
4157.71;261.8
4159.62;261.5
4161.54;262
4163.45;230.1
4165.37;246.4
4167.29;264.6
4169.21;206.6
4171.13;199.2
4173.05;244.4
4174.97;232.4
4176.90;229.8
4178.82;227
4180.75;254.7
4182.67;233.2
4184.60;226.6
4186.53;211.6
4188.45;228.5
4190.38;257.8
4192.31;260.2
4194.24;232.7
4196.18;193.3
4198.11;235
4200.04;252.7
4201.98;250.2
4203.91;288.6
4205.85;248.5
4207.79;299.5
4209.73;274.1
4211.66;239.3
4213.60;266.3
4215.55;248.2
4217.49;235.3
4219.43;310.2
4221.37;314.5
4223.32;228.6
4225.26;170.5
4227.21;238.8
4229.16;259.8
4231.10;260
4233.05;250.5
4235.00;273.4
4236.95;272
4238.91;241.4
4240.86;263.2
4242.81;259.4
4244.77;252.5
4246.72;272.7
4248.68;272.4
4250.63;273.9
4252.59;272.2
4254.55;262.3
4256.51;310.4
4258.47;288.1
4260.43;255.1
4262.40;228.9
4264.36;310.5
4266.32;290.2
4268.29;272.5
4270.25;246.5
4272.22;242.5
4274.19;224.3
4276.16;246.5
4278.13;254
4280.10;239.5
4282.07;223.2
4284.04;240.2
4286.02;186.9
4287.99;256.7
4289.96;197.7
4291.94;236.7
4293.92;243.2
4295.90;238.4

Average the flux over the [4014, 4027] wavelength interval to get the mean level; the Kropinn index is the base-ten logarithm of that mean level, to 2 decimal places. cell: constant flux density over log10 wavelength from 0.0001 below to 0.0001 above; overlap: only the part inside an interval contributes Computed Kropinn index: 2.42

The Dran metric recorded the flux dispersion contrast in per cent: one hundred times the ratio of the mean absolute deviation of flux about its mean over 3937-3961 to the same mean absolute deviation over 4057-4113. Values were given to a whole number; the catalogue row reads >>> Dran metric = 126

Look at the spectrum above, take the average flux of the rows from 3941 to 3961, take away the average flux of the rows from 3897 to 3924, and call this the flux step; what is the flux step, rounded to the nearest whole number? -23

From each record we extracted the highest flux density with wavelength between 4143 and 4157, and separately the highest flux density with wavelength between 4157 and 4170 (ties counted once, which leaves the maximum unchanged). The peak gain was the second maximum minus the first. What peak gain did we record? 12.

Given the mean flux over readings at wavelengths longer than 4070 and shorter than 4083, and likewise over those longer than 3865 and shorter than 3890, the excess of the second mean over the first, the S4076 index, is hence -89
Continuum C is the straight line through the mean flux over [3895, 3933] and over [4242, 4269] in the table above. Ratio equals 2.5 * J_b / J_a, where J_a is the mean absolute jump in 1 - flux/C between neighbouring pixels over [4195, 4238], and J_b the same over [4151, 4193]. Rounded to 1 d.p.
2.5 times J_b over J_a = 1.6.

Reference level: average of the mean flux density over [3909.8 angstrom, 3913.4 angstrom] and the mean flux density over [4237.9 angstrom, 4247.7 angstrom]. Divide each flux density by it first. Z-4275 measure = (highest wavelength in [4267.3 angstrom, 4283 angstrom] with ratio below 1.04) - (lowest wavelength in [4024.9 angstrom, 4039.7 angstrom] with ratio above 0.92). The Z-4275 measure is 256.3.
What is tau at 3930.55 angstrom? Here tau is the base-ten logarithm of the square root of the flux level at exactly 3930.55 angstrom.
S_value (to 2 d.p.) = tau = 1.00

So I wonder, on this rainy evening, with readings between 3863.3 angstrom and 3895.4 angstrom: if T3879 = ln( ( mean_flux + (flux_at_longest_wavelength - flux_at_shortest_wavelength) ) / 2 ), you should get 4.2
